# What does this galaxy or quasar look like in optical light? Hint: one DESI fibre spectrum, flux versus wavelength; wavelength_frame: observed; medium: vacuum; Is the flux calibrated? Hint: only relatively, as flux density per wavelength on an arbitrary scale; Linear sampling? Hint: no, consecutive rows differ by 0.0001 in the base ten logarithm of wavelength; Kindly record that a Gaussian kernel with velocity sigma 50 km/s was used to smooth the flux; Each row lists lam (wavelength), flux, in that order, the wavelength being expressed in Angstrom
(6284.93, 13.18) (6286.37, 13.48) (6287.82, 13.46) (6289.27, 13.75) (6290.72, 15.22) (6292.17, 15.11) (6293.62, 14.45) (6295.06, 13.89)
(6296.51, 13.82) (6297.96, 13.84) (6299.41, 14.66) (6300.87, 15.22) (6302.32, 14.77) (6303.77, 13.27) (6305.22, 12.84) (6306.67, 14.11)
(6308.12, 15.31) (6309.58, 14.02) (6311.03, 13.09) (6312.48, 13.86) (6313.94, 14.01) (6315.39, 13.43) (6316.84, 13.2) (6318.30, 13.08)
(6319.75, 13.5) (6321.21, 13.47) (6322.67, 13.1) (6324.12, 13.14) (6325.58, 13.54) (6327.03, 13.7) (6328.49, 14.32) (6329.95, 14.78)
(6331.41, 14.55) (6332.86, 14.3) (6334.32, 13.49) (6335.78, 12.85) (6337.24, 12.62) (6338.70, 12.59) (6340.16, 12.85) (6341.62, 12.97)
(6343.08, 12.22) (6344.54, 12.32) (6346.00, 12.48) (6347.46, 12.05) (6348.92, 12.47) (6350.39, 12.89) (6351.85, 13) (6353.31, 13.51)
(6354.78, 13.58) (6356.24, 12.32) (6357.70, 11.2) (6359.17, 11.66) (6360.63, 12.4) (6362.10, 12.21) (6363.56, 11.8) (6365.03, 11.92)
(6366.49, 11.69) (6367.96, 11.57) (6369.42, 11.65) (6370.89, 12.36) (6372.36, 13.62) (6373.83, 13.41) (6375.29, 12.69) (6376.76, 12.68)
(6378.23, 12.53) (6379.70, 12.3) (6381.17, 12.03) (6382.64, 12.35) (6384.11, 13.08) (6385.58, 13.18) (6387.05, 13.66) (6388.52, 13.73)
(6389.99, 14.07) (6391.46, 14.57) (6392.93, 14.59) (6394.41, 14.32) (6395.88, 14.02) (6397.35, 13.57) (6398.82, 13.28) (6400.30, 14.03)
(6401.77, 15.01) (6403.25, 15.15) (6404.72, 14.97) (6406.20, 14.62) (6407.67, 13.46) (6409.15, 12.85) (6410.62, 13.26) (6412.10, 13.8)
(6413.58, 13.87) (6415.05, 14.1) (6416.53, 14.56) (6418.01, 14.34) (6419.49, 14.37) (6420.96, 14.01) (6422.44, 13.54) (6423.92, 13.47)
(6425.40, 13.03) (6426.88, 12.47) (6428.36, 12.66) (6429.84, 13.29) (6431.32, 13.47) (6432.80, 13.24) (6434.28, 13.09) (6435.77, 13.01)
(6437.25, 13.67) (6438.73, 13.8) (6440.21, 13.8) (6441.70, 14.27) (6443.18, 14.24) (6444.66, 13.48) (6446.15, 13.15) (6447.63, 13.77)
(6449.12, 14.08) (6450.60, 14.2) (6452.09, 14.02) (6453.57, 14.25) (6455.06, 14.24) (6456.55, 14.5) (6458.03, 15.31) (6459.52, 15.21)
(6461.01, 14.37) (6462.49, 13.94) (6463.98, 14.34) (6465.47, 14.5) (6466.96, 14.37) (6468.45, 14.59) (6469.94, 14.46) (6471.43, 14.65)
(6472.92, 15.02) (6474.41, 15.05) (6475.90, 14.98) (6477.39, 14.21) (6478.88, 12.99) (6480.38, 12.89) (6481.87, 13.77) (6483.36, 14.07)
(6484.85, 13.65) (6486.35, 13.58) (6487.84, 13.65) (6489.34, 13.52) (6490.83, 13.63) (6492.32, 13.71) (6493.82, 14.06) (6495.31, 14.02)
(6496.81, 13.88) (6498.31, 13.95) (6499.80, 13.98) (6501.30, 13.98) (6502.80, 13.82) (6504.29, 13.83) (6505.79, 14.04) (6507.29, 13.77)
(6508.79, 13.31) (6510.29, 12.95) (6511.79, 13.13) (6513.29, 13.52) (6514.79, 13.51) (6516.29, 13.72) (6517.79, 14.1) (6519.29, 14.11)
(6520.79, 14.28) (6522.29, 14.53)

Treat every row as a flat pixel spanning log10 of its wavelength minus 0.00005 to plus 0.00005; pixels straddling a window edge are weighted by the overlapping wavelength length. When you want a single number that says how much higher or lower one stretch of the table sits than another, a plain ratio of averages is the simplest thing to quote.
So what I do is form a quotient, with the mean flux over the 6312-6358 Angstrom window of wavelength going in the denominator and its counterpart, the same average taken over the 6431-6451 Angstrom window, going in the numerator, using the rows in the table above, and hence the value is 1.04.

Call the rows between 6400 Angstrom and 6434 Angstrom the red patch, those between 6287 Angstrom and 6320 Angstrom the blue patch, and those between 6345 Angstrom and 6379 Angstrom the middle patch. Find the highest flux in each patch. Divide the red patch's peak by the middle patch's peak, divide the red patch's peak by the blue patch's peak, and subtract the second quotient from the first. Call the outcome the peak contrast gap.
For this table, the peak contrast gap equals 0.12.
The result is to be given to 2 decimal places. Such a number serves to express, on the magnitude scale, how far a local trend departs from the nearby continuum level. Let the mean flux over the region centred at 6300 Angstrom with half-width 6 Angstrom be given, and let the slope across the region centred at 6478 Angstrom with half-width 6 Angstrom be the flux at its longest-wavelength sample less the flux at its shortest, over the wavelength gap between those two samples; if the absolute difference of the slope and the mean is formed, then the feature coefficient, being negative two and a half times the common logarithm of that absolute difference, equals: -2.88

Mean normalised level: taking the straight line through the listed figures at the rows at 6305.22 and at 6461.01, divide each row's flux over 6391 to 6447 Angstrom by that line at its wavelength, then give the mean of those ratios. 0.989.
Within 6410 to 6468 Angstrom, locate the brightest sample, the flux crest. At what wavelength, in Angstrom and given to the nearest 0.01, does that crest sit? 6458.03 Angstrom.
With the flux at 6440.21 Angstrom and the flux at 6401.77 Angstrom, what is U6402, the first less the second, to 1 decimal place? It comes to -1.2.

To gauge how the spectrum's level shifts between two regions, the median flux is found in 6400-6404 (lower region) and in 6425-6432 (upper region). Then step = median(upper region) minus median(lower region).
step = -2.0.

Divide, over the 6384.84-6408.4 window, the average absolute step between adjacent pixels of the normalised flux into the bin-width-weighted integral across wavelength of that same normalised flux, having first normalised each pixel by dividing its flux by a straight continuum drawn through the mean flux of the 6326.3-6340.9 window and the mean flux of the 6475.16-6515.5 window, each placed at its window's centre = 796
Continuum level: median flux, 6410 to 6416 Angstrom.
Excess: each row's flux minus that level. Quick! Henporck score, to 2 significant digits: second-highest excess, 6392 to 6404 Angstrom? 1.2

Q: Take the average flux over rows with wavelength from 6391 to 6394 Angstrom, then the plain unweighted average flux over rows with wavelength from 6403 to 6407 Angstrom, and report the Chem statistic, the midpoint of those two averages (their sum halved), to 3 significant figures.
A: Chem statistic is 14.7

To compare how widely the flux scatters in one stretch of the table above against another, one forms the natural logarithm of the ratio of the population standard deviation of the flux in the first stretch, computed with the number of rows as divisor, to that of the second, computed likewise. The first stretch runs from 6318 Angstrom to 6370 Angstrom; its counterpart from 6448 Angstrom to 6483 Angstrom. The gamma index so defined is 0.4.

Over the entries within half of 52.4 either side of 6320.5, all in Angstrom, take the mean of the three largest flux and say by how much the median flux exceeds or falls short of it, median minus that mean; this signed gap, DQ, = -1.6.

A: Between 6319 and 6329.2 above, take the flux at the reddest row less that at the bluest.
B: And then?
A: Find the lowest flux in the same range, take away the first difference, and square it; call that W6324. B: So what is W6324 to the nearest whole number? 151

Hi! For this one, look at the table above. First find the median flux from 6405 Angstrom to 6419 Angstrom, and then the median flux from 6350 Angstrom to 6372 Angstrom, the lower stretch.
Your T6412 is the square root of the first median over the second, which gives 1.07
